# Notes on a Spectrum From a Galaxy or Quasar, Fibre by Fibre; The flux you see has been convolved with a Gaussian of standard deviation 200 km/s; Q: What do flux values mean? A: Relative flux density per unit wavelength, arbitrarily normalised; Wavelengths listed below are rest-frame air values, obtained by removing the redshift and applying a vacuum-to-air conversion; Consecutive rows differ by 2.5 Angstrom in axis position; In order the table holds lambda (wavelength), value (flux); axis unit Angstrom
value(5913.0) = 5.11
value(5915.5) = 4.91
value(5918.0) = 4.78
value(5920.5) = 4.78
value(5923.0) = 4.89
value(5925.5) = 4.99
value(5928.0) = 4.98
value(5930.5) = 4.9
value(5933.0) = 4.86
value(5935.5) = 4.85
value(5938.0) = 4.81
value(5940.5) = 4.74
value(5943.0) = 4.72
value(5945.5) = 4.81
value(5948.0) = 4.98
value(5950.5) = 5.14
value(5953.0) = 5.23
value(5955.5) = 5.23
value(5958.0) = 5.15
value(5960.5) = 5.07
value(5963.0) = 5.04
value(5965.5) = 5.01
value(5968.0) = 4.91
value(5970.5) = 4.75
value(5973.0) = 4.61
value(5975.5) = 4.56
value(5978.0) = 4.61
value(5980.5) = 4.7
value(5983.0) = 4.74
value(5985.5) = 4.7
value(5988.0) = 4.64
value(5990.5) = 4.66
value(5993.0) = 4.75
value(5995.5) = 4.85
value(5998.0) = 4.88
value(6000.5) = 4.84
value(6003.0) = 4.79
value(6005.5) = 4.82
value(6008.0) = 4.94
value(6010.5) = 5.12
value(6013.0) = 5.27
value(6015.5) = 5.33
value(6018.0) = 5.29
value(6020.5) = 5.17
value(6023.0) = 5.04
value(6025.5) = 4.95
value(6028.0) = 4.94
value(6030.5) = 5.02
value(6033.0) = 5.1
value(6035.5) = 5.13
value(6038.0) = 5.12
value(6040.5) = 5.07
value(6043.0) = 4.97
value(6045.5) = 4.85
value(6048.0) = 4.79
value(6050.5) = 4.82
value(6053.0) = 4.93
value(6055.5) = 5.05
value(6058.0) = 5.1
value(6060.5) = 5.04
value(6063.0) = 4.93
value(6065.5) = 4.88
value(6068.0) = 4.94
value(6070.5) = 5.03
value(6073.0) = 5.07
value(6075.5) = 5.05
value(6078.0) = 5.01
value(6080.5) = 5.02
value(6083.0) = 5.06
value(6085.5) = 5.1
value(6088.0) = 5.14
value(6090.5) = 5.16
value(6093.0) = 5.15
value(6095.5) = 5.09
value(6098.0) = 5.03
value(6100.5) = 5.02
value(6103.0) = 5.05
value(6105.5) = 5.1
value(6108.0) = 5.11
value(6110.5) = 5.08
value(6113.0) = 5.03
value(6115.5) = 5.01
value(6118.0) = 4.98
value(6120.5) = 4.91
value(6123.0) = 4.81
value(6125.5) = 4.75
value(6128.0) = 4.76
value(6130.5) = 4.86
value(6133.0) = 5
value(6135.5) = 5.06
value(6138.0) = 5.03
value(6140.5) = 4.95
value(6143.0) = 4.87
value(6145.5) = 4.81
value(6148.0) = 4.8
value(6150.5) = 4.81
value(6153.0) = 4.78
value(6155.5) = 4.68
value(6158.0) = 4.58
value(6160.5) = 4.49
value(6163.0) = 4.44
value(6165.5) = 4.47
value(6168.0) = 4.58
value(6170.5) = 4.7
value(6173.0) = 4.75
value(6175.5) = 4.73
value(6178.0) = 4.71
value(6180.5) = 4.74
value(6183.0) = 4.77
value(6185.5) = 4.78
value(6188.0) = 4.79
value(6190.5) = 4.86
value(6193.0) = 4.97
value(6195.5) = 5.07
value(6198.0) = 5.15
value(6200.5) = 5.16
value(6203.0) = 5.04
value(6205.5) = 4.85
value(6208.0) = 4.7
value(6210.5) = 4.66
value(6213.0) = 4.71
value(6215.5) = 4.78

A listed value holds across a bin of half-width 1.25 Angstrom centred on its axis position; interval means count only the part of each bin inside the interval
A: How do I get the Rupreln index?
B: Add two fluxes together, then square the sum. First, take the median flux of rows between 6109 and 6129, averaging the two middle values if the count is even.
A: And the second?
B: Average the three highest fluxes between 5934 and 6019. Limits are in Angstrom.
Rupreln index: 105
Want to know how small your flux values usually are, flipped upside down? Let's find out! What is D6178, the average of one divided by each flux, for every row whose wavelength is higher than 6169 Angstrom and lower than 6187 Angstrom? 0.2110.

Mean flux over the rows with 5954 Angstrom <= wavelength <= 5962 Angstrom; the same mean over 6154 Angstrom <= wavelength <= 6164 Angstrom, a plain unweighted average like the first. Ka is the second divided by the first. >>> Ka 0.88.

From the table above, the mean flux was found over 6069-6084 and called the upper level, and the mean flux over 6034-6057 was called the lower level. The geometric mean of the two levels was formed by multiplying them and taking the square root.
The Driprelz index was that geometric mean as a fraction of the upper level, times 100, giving 99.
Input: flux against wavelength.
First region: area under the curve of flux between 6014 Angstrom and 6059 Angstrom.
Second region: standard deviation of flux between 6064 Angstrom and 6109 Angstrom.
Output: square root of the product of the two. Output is 4.0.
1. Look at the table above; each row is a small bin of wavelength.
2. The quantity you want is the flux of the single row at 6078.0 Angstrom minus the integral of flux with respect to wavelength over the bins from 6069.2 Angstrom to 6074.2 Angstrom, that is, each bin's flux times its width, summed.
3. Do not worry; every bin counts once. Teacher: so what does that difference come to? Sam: -20.2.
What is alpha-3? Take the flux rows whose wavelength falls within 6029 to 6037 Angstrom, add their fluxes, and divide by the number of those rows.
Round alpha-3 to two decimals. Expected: 5.08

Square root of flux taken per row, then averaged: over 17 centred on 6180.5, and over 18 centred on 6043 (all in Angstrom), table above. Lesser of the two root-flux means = 2.18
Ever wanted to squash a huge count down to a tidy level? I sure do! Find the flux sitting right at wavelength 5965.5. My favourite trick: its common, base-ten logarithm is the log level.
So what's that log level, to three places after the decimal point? 0.700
